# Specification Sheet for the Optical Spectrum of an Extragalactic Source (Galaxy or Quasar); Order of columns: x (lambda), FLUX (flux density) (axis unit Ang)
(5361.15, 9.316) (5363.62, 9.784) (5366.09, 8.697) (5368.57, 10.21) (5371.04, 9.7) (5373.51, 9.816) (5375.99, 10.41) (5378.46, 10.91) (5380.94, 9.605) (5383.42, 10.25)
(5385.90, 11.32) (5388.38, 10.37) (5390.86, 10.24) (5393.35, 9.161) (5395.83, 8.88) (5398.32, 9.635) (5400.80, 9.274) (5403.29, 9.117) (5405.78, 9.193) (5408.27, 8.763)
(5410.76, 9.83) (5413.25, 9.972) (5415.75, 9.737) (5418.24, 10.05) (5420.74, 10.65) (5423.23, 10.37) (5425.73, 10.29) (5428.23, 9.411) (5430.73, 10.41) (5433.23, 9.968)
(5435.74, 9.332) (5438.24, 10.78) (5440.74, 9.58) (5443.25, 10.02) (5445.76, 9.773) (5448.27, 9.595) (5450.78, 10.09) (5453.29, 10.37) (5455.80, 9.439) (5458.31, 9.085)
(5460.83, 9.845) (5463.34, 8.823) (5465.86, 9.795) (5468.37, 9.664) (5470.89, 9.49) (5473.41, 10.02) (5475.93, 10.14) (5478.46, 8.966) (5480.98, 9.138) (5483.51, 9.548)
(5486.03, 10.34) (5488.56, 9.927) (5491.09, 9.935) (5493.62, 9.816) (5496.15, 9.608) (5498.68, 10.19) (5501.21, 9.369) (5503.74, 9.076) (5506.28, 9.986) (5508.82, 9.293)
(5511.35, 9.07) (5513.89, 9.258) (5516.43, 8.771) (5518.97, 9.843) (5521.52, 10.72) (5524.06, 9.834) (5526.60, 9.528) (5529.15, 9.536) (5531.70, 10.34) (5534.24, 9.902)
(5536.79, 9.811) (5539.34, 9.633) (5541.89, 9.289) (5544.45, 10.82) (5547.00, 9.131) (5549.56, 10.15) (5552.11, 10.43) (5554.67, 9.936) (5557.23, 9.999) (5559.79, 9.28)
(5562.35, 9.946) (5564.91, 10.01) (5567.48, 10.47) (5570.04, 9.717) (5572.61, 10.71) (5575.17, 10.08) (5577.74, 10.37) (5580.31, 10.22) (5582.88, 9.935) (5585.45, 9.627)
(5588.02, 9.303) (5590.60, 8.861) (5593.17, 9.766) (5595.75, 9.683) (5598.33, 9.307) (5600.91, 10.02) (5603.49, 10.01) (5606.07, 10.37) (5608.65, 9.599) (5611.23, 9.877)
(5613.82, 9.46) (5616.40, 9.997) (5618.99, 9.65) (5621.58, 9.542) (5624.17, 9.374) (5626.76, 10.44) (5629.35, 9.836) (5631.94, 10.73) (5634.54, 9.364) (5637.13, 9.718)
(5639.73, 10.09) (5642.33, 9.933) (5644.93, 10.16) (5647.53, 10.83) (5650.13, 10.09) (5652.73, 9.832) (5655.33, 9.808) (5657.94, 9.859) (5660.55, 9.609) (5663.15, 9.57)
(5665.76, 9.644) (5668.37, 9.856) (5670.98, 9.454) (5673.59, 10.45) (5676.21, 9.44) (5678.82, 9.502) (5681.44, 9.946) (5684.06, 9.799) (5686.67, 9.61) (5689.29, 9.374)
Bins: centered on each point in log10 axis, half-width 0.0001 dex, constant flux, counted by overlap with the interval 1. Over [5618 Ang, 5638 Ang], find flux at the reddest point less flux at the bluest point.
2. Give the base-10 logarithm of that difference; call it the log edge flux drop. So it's -1.2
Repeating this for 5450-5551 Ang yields -1.2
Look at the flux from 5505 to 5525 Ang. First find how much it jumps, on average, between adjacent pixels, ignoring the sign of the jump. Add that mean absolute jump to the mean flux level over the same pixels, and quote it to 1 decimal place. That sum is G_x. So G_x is 10.2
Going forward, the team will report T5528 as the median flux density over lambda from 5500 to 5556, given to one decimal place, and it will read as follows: 9.7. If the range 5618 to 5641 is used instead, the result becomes 9.7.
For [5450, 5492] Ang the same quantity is 9.8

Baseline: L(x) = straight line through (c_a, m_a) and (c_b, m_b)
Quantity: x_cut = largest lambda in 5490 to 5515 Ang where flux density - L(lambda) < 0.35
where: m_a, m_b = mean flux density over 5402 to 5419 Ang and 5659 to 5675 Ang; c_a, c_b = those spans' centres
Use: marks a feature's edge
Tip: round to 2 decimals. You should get 5513.89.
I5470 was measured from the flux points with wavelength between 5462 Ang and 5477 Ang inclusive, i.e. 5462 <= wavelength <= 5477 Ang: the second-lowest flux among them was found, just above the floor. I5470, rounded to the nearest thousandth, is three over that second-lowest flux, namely 0.316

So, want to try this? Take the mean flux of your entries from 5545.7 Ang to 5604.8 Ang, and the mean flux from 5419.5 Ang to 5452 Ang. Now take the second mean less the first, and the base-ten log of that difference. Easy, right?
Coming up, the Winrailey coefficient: -0.82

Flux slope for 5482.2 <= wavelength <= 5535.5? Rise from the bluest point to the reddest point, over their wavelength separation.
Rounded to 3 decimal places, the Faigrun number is 0.007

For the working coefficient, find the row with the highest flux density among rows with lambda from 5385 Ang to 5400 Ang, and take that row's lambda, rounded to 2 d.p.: 5385.90 Ang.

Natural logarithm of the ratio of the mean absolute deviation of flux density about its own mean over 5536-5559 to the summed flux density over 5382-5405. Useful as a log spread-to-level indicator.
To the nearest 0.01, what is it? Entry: -5.41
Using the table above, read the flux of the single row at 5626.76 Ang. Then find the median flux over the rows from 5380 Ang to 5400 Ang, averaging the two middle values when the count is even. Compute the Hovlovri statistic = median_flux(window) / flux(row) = 0.95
